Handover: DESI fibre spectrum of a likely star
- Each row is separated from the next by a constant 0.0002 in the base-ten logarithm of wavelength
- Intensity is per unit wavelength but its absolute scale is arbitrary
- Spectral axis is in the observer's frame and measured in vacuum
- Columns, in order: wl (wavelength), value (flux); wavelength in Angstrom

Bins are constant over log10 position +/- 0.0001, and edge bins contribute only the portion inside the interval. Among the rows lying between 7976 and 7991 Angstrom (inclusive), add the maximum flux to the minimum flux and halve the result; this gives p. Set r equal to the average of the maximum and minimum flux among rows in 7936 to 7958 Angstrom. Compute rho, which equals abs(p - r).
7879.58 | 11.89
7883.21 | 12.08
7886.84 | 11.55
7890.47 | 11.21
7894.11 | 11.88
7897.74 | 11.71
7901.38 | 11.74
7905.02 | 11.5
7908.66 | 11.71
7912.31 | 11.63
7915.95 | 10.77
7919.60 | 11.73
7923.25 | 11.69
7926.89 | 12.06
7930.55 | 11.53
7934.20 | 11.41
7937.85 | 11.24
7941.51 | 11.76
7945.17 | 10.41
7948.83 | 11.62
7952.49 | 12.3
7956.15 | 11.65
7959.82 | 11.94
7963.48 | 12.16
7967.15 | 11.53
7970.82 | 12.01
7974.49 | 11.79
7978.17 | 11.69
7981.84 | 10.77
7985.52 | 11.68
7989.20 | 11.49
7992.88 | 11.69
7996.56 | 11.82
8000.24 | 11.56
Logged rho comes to 0.125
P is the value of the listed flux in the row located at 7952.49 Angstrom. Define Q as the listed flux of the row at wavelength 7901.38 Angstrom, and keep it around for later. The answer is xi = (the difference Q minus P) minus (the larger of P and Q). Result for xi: -12.9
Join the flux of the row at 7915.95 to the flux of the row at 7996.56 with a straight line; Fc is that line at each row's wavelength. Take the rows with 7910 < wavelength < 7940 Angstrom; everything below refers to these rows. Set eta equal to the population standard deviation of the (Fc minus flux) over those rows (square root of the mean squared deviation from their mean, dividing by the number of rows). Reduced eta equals 0.37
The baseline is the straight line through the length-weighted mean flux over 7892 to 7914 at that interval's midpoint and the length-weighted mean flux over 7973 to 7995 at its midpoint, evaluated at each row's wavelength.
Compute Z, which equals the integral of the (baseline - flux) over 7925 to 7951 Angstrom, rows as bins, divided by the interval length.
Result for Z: 0.17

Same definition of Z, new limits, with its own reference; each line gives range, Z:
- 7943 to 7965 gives -0.10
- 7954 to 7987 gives -0.15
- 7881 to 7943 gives 0.07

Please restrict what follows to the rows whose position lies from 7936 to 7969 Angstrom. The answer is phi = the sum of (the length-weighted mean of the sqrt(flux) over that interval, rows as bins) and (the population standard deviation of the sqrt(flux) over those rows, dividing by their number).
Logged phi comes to 3.49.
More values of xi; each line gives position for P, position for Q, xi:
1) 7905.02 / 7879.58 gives -11.5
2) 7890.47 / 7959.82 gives -11.2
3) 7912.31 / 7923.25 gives -11.6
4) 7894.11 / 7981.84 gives -13.0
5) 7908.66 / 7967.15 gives -11.9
